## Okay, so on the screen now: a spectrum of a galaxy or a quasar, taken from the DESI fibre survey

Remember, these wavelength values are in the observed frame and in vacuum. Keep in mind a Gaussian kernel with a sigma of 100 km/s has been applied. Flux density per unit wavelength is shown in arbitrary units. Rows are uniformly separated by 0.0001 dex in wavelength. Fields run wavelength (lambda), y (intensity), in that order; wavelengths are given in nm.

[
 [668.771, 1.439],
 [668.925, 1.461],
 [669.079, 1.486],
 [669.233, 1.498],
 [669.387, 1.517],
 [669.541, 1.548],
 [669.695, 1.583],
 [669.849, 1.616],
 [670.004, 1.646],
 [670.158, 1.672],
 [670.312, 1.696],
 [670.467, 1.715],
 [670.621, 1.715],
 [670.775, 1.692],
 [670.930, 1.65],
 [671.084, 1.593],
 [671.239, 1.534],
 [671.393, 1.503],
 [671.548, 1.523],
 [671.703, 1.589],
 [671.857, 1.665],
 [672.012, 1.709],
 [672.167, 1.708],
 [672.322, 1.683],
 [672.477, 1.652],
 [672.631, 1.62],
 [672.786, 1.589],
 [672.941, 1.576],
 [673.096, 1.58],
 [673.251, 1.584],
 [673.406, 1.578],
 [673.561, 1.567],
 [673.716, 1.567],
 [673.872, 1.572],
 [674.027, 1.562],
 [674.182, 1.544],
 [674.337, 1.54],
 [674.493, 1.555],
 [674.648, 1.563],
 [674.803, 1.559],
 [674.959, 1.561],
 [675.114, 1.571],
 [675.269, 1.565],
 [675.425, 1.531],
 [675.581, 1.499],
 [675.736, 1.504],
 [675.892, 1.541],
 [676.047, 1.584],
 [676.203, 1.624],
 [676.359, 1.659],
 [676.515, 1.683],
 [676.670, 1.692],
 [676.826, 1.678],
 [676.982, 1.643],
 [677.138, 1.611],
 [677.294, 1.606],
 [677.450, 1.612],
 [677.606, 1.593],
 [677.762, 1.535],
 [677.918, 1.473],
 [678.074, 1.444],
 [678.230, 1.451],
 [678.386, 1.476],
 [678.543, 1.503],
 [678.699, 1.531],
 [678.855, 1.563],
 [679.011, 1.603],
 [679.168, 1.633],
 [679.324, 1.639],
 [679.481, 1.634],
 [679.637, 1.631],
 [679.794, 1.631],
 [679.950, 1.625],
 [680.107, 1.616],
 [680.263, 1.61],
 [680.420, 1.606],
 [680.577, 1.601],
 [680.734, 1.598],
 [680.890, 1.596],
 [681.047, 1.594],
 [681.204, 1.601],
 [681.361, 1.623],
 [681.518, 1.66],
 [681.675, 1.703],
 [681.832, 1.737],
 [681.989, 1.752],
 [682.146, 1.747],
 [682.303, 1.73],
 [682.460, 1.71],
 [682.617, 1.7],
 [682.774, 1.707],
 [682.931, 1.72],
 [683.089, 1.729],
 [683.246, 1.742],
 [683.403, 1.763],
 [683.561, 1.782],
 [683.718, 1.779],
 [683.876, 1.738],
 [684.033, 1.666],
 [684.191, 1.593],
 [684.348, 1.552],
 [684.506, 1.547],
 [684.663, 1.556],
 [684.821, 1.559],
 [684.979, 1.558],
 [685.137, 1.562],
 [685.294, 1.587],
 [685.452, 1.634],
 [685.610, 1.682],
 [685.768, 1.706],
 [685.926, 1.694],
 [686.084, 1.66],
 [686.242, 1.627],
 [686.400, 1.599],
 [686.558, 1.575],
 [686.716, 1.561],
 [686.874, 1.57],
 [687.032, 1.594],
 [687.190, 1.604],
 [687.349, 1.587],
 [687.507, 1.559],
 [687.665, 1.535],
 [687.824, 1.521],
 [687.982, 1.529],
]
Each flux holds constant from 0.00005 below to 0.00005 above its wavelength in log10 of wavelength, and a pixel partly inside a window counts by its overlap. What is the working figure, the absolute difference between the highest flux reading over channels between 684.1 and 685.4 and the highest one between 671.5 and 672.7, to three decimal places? 0.116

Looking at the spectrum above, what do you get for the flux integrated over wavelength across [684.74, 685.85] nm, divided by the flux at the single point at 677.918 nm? 1.21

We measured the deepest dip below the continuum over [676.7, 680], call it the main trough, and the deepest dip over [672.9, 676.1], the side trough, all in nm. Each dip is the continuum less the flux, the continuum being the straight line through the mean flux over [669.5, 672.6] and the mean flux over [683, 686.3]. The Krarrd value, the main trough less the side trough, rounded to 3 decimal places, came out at 0.058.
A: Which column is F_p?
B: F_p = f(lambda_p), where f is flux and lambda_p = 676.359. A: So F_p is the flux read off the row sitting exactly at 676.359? 1.659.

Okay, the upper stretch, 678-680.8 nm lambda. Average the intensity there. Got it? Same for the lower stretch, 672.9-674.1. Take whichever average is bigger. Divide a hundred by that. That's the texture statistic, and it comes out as 63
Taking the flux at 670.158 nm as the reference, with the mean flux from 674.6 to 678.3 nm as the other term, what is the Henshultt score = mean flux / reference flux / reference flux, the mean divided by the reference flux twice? 0.563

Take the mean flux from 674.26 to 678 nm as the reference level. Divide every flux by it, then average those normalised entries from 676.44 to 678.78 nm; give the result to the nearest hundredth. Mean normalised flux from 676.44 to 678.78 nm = 0.99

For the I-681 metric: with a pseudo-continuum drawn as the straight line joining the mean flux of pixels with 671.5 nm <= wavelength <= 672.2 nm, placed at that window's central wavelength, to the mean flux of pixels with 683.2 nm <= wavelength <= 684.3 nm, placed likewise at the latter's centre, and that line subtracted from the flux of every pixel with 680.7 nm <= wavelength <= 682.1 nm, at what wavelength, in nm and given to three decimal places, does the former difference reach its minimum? 681.047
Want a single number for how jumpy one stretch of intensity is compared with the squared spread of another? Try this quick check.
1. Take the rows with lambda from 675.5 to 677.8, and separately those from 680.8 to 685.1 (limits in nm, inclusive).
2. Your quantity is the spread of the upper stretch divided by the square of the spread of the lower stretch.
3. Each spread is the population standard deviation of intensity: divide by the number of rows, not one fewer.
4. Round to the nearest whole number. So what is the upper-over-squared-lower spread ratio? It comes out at 21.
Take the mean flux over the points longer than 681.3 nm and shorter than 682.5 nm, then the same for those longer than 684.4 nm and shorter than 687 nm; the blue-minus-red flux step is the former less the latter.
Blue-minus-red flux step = 0.10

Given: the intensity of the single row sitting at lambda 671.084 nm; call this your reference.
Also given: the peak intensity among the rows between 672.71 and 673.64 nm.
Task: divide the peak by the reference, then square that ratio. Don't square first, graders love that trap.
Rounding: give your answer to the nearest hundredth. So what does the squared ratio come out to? 0.99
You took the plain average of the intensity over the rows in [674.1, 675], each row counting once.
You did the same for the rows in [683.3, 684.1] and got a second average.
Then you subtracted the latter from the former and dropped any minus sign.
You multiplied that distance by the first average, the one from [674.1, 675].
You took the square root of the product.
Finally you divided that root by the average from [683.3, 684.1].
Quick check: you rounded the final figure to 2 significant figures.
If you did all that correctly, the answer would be 0.31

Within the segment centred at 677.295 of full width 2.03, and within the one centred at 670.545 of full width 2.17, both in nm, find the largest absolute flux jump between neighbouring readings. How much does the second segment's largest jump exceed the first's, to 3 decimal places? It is -0.003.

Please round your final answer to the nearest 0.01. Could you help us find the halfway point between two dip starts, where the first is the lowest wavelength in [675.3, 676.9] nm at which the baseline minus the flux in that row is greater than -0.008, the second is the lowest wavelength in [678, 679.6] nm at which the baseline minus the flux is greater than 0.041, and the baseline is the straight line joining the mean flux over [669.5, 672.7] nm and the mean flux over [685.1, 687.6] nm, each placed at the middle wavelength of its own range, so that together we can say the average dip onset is 676.75 nm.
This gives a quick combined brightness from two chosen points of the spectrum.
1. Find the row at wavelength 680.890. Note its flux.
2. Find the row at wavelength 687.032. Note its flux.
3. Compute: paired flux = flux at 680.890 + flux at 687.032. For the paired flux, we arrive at 3.19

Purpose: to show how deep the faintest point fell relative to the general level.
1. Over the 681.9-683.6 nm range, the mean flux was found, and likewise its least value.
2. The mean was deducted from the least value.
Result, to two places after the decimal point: -0.03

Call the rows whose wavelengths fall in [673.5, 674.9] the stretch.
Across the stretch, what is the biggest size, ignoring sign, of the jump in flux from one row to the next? 0.018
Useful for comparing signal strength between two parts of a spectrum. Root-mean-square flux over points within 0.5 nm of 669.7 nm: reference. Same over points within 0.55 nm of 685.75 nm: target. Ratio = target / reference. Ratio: 1.05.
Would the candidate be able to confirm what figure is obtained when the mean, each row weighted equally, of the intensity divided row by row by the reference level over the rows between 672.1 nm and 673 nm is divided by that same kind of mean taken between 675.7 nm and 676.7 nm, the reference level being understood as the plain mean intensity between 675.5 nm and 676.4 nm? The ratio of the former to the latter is 1.02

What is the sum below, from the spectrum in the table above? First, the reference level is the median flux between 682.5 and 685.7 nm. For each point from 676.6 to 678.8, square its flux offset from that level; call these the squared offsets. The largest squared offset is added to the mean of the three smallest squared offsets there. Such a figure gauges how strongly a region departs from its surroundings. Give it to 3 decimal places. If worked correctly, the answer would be 0.053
